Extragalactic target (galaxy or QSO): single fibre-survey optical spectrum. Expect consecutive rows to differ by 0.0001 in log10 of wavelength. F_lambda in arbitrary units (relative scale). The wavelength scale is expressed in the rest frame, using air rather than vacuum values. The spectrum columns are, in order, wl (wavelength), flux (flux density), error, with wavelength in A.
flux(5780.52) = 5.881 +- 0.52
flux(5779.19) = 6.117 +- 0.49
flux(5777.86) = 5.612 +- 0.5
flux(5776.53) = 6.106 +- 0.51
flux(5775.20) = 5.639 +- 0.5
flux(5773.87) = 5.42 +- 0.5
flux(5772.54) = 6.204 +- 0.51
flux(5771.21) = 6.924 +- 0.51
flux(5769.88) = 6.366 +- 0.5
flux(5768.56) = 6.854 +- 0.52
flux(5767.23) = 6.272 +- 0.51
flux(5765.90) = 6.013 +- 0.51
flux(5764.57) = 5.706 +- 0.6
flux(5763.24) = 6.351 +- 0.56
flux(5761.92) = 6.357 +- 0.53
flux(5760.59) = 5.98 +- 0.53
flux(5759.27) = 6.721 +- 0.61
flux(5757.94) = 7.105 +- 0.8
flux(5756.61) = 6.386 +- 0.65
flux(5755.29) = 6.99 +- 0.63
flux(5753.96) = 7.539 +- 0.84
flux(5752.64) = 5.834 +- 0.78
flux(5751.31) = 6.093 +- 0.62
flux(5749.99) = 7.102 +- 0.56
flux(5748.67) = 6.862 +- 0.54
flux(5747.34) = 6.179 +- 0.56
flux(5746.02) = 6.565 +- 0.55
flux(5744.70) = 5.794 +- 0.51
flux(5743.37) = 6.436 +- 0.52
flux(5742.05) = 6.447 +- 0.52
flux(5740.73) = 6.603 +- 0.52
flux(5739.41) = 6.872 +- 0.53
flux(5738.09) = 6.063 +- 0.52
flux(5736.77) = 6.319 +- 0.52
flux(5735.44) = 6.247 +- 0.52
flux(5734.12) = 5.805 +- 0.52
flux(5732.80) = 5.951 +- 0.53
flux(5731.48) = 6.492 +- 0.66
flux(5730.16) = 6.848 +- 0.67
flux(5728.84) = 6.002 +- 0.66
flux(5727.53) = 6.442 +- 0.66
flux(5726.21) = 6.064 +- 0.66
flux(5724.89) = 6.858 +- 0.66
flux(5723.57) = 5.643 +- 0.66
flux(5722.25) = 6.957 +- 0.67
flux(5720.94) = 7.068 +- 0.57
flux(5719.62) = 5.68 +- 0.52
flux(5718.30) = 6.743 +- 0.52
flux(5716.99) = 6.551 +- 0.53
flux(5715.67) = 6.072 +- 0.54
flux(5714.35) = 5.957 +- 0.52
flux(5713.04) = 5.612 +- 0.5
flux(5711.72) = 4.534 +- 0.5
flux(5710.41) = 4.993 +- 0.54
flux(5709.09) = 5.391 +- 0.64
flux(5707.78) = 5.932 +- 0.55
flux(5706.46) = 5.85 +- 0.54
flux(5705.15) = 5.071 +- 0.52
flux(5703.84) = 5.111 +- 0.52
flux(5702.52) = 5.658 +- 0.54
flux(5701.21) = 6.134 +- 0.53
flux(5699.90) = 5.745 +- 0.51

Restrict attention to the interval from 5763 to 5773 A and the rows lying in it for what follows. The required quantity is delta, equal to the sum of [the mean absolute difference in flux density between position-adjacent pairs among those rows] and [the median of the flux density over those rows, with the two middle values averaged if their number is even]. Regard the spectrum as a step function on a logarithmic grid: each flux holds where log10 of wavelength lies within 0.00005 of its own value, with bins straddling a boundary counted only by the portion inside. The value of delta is 6.8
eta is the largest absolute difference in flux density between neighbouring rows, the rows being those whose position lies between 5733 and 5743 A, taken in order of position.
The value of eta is 0.81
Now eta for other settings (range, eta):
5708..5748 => 1.39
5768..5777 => 0.78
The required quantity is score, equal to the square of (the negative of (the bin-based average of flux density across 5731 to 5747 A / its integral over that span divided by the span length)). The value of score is 39.6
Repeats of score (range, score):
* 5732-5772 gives 41.3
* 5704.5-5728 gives 35.6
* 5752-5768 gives 41.5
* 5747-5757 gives 44.2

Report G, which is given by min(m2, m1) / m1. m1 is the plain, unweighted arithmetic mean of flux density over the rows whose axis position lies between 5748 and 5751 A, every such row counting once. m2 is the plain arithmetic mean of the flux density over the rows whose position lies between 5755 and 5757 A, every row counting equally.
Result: 0.96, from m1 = 7.0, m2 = 6.7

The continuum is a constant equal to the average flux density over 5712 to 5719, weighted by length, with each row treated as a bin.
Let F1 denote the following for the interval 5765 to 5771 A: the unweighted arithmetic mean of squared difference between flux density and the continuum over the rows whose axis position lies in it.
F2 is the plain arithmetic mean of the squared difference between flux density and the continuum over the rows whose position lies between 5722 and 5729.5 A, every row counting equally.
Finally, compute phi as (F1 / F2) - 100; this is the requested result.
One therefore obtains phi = -99.4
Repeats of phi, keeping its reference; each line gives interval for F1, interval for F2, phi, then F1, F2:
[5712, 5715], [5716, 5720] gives -99.5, 0.12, 0.27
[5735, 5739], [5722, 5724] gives -99.9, 0.03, 0.47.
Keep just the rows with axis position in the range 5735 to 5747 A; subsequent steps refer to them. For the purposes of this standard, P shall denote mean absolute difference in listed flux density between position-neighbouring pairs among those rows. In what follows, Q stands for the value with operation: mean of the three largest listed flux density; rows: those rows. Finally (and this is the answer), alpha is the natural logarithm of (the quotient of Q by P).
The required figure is 2.9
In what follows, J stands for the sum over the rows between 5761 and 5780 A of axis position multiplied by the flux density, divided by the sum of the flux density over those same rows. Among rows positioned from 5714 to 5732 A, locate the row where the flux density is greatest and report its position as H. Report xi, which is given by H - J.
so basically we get -49.5 A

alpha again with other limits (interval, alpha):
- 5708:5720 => 2.5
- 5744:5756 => 2.3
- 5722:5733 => 2.2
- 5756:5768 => 2.8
